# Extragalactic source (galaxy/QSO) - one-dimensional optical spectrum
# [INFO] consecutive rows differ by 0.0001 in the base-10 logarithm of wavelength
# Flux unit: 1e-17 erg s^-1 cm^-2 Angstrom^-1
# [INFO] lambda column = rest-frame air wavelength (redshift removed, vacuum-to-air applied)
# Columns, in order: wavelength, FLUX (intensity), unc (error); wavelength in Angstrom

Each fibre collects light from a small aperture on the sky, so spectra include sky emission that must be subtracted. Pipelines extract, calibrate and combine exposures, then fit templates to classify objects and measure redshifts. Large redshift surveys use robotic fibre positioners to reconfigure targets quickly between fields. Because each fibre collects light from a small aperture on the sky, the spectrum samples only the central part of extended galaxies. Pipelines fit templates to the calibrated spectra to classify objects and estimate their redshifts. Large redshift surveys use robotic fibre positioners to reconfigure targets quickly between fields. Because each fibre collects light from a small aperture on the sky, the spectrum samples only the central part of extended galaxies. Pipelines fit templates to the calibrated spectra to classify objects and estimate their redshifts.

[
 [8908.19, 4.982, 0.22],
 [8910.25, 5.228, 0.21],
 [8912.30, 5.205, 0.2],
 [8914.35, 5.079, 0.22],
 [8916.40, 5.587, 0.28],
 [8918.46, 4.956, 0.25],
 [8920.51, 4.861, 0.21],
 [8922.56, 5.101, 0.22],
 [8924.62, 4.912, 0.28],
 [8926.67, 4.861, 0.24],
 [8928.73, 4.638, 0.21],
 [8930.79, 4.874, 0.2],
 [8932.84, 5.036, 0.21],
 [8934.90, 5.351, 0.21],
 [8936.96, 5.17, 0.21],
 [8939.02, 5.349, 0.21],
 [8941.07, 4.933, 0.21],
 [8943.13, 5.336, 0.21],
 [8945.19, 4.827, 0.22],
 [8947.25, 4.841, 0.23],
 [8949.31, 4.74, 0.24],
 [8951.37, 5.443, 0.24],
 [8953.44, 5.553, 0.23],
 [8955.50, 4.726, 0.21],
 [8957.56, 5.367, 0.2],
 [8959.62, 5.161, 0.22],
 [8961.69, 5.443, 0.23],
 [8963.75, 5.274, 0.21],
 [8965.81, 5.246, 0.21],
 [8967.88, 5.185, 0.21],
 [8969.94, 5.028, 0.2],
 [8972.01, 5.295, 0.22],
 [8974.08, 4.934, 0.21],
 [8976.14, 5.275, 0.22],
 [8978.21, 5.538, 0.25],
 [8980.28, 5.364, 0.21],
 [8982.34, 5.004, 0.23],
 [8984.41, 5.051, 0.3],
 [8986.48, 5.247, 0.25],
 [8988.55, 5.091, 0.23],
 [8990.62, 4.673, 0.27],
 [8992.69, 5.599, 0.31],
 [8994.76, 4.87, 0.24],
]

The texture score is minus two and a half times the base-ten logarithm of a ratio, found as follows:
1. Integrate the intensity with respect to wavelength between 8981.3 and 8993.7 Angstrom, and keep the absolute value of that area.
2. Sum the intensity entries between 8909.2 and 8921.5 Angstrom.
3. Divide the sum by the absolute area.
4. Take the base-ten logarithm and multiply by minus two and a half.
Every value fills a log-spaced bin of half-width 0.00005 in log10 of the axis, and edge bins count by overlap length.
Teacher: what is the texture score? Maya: 0.78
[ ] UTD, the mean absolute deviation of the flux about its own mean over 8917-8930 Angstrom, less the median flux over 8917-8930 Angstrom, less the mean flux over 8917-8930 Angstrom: -9.7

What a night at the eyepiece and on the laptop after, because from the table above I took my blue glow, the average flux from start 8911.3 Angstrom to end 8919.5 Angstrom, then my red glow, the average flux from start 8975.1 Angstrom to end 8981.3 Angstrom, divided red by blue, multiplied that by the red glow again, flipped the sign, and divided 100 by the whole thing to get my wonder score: -17.9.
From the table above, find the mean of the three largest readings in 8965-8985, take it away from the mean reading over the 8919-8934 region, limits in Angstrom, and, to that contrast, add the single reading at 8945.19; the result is 4.33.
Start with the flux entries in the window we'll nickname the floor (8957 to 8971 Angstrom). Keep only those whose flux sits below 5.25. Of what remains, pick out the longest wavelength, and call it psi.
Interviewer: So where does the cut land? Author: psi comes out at 8969.94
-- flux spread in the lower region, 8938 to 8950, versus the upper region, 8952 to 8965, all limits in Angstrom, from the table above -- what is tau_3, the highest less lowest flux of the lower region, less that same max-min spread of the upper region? -0.22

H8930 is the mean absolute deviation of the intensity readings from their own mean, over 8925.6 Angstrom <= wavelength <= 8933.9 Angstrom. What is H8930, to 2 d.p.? 0.11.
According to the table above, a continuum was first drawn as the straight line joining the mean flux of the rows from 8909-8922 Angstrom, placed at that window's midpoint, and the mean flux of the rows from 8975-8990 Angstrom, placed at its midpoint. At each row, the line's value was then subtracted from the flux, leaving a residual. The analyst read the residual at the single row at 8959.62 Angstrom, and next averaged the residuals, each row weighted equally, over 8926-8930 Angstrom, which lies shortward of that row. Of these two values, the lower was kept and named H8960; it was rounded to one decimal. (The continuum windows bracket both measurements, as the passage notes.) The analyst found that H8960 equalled -0.4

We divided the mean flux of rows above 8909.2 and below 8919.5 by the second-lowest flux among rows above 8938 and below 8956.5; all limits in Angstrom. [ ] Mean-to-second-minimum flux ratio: 1.10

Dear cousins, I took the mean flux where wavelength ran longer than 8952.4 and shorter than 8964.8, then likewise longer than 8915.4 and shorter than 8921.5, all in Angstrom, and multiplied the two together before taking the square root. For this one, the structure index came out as 5.19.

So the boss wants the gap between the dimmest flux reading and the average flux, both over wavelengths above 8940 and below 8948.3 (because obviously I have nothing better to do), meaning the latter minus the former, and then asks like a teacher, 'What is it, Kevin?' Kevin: 0.16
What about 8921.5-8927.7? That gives 0.10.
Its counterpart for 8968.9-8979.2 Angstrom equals 0.28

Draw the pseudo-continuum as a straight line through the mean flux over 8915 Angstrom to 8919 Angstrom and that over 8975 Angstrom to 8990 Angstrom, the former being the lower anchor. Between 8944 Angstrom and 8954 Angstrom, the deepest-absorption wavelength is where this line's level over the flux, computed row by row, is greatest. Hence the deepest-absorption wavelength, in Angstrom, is 8949.31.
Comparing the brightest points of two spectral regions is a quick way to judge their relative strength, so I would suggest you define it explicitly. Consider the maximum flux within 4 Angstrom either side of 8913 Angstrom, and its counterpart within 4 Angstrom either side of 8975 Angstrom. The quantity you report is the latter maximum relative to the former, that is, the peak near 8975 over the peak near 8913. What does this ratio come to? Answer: 0.99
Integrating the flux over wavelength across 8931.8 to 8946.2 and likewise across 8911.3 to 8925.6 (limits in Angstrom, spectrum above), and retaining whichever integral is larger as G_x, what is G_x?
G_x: 74.1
